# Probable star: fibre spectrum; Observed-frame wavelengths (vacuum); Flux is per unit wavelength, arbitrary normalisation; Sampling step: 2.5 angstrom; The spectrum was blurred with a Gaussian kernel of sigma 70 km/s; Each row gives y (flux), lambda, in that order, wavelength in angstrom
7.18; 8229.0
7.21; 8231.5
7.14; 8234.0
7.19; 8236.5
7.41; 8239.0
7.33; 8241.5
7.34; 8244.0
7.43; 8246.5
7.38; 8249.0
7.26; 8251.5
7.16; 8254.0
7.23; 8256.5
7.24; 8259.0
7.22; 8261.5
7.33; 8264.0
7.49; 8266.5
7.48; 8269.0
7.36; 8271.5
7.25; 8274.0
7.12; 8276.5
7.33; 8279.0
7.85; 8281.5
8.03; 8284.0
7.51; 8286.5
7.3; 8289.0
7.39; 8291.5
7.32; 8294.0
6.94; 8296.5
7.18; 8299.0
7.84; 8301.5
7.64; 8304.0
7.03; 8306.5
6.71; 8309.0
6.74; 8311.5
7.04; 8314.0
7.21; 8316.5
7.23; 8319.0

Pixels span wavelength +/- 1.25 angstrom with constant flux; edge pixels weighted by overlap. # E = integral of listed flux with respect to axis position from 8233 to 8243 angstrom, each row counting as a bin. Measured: 73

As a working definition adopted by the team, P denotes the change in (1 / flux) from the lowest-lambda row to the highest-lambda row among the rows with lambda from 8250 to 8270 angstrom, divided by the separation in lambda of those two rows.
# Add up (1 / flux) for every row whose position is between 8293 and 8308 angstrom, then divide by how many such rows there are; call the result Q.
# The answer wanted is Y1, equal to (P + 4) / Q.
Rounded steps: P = -0.0002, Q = 0.137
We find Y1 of 29.24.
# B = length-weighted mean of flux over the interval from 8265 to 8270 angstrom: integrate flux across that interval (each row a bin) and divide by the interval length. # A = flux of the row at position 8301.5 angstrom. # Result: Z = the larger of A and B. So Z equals 7.8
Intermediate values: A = 7.84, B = 7.48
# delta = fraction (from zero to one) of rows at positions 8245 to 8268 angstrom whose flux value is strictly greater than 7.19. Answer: 0.89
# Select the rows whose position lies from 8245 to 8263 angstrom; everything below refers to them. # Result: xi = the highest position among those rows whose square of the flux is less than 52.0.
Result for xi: 8254.0 angstrom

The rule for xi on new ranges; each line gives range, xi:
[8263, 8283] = 8276.5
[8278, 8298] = 8296.5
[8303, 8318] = 8316.5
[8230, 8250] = 8236.5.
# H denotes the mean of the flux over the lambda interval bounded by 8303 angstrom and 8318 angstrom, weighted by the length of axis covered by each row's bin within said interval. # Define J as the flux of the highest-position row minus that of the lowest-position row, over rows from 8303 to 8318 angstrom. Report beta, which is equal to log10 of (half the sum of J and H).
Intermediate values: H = 7.05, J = -0.43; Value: 0.520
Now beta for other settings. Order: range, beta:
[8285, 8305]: 0.575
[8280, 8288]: 0.570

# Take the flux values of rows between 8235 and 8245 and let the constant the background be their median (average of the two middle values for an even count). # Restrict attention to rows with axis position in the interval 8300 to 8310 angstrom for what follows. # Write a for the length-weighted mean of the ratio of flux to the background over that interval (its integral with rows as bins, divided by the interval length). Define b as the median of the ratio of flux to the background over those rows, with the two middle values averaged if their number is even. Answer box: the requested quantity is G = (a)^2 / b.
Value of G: 1.00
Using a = 1.00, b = 1.00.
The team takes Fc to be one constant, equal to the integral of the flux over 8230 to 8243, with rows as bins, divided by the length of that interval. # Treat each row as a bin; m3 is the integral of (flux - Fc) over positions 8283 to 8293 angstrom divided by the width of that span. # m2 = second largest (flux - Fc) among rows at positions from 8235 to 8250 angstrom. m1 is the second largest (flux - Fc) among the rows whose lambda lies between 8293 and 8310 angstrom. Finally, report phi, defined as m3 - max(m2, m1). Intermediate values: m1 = 0.38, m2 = 0.15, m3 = 0.28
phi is -0.10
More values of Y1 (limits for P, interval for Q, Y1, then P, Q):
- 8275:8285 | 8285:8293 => 29.58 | -0.0021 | 0.135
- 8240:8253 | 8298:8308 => 29.63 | 0.0001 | 0.135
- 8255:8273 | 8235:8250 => 29.38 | -0.0002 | 0.136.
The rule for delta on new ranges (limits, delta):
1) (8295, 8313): 0.29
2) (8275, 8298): 0.78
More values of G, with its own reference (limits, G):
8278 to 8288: 1.05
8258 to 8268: 1.00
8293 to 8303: 1.01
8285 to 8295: 1.01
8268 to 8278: 0.99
